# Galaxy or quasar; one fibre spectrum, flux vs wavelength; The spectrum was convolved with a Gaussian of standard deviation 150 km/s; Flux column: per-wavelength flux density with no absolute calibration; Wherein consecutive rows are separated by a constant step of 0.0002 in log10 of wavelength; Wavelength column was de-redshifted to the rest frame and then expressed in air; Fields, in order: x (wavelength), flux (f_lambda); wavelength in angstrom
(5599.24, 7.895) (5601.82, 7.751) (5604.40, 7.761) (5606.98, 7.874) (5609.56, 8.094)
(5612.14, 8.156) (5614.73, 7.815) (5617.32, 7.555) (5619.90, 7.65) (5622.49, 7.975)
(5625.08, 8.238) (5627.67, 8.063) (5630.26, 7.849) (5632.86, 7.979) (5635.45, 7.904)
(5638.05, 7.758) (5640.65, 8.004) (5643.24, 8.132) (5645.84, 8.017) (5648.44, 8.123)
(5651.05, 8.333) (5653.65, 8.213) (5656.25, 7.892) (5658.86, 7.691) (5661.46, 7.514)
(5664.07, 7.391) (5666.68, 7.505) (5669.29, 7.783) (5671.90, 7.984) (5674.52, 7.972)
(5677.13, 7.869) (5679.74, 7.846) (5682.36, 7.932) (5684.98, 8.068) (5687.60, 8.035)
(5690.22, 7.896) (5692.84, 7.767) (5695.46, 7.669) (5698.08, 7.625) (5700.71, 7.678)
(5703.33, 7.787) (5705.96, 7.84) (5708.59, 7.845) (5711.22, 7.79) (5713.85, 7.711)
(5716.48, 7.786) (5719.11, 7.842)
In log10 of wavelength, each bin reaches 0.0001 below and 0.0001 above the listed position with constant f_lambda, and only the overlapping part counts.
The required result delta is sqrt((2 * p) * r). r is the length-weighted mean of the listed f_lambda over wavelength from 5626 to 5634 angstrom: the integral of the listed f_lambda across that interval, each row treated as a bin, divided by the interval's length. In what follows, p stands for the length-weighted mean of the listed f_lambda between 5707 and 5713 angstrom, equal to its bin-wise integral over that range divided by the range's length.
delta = 11.2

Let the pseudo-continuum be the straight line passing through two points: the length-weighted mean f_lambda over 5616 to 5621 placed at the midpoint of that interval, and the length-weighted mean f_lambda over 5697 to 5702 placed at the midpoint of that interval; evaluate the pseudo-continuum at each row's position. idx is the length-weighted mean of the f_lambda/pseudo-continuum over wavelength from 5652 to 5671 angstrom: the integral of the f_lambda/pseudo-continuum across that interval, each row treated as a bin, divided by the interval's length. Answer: 1.01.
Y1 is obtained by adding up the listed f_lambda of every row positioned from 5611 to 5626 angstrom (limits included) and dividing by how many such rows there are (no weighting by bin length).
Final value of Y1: 7.90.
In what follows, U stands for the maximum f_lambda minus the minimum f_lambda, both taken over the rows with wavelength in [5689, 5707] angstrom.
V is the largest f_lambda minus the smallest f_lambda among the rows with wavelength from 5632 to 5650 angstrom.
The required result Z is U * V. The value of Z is 0.10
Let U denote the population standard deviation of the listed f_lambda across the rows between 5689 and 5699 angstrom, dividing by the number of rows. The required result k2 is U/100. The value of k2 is 0.0010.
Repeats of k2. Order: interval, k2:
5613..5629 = 0.0024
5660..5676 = 0.0023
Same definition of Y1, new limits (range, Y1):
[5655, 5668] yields 7.60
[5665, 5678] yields 7.82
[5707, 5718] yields 7.78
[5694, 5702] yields 7.66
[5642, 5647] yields 8.07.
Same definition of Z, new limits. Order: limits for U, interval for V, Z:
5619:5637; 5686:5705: 0.24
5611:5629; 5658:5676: 0.41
